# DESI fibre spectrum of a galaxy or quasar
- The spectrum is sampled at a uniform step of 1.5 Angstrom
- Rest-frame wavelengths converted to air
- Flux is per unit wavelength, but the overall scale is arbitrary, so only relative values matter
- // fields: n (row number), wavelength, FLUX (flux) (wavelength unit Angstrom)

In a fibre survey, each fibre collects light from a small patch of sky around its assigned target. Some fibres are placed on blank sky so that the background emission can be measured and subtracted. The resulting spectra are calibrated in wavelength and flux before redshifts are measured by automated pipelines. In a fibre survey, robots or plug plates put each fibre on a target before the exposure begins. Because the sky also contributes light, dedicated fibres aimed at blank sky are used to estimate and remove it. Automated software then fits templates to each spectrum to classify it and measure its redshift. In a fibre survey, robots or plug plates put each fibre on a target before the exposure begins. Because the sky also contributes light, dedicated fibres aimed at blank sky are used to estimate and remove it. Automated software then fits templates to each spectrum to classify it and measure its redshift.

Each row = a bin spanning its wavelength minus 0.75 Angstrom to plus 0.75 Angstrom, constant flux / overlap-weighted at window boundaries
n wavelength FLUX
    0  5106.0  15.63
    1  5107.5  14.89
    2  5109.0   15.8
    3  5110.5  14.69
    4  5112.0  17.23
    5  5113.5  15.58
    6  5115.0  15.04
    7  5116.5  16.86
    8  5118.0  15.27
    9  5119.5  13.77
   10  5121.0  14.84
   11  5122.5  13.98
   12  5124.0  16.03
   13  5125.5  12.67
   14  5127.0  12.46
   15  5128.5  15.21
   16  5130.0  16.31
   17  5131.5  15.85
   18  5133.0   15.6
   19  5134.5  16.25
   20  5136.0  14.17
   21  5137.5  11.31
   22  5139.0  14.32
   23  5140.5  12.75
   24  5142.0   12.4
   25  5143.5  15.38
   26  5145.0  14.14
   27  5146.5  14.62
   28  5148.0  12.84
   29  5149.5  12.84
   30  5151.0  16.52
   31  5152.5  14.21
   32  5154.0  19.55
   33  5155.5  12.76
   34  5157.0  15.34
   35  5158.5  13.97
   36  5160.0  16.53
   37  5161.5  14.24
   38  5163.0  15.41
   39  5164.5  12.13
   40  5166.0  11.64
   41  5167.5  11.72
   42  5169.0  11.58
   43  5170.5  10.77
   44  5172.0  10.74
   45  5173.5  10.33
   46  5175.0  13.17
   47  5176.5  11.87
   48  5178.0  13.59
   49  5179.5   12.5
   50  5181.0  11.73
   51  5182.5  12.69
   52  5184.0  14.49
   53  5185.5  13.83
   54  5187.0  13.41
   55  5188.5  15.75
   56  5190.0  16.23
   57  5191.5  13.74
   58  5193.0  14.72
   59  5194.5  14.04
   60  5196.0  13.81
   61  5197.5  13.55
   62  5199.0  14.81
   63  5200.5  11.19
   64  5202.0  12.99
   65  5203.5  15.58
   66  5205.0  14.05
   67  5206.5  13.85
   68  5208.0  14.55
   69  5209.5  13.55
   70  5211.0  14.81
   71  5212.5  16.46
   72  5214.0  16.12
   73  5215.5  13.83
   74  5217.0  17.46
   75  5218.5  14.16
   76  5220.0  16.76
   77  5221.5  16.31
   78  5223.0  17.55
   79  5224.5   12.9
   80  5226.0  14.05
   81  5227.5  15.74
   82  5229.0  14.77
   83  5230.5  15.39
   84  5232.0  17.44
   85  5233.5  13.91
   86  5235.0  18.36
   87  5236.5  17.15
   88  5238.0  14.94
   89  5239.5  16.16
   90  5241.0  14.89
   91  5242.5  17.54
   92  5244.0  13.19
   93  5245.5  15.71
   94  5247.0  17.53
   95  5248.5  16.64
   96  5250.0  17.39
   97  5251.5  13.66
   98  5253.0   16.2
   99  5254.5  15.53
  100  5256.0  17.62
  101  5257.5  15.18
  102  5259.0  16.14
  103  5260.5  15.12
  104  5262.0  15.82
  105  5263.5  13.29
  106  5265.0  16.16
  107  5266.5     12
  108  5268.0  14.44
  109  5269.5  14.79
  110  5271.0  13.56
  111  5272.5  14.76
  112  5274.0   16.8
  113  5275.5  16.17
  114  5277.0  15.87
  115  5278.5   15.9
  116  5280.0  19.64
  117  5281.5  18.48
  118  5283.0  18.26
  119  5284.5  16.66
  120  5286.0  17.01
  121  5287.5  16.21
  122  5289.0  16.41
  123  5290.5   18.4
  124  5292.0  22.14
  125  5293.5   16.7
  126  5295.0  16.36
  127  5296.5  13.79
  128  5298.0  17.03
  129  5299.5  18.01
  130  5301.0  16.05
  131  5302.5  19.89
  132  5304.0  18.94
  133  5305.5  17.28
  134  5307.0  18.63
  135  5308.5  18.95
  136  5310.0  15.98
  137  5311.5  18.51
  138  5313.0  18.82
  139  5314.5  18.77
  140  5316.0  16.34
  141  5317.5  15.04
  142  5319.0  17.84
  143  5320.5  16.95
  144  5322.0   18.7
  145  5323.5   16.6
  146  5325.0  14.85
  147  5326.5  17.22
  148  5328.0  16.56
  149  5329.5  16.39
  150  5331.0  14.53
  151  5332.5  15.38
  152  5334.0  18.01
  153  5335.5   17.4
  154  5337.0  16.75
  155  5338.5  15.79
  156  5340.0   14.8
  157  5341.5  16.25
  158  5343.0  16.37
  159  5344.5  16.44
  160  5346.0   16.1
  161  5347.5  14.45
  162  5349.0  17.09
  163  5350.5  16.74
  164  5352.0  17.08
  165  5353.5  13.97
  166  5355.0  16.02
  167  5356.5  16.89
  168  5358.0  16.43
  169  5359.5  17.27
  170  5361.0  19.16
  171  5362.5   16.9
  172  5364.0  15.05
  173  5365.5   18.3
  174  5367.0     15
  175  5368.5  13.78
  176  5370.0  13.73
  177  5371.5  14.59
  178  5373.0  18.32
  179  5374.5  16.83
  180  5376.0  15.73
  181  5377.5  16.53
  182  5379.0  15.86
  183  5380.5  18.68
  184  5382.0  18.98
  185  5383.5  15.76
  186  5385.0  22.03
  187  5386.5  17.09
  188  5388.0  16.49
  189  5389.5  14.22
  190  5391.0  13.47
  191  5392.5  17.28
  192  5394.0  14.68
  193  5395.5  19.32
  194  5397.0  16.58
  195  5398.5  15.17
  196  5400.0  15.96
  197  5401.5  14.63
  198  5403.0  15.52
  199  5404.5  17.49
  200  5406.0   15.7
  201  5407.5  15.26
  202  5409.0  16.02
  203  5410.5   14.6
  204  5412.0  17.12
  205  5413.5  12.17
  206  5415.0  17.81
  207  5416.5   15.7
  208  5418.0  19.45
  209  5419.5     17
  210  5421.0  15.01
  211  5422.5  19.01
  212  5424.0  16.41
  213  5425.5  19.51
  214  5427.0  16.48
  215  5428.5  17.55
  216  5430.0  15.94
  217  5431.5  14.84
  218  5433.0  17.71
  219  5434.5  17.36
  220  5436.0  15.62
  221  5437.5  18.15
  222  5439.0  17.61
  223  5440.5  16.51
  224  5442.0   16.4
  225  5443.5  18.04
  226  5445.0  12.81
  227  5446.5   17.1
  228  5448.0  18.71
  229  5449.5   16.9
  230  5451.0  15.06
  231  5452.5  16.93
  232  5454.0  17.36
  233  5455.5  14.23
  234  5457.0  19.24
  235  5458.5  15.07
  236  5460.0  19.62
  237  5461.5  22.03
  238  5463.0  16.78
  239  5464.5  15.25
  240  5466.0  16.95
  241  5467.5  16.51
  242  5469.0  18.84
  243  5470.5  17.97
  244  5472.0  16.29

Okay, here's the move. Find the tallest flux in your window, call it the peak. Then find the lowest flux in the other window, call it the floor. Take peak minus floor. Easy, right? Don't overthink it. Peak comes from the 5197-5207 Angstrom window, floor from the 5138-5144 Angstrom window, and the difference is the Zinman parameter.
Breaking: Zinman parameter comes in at 3.2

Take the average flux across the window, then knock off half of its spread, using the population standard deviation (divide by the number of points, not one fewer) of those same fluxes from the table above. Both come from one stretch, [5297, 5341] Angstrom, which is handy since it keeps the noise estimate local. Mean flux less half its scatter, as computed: 16.4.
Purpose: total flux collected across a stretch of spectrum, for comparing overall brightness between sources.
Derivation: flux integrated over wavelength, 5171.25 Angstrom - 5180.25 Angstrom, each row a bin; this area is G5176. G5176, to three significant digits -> 108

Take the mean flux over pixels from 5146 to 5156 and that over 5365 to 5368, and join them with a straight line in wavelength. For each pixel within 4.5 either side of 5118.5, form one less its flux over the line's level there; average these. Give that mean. -0.03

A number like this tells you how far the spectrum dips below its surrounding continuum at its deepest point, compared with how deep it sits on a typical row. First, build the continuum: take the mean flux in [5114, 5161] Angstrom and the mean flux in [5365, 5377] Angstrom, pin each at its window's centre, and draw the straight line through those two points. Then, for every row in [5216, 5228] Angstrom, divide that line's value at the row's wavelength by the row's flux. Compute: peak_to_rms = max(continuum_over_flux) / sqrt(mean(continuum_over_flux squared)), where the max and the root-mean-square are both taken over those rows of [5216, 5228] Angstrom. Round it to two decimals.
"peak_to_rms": 1.19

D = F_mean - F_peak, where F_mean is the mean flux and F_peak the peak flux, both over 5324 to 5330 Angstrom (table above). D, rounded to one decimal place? -1.0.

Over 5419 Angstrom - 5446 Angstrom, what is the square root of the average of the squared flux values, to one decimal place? 16.8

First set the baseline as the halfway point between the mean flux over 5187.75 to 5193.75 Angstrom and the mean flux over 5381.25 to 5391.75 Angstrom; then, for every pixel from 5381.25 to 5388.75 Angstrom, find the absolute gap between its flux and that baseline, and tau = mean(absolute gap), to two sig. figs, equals 2.2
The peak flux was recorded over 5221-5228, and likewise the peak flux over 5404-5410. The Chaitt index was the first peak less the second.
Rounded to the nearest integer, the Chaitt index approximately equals 0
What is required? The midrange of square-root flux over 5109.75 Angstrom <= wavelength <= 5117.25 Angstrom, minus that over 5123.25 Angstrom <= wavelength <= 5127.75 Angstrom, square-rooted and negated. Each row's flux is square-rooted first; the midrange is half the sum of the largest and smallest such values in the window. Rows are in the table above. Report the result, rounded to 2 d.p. -0.47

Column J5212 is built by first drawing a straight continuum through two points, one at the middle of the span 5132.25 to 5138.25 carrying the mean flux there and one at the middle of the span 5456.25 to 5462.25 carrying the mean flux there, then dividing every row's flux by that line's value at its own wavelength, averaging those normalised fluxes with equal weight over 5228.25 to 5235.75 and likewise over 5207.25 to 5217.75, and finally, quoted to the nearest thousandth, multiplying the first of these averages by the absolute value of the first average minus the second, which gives 0.029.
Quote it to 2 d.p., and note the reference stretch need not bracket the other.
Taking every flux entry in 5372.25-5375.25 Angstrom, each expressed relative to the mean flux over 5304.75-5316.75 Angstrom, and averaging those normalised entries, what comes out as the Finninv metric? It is 0.98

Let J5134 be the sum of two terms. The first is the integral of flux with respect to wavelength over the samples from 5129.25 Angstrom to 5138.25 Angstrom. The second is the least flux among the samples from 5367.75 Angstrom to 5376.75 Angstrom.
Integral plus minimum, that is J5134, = 148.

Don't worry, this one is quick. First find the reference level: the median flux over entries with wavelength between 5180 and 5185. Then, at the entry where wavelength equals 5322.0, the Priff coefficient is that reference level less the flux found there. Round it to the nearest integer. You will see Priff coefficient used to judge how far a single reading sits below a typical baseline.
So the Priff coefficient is -6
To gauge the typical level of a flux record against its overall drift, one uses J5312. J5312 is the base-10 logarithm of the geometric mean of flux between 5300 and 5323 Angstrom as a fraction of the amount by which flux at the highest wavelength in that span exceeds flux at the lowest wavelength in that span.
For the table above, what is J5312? 0.83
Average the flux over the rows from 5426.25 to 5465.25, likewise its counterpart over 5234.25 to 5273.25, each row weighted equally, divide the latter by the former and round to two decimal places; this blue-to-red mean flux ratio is 0.92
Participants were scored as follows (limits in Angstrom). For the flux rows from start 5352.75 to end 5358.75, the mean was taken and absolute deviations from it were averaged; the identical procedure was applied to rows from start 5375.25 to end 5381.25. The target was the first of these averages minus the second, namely -0.1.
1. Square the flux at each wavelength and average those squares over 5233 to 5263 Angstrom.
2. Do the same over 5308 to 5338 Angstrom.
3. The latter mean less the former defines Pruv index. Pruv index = 34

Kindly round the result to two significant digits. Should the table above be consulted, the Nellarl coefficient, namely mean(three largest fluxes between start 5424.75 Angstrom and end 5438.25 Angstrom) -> 18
